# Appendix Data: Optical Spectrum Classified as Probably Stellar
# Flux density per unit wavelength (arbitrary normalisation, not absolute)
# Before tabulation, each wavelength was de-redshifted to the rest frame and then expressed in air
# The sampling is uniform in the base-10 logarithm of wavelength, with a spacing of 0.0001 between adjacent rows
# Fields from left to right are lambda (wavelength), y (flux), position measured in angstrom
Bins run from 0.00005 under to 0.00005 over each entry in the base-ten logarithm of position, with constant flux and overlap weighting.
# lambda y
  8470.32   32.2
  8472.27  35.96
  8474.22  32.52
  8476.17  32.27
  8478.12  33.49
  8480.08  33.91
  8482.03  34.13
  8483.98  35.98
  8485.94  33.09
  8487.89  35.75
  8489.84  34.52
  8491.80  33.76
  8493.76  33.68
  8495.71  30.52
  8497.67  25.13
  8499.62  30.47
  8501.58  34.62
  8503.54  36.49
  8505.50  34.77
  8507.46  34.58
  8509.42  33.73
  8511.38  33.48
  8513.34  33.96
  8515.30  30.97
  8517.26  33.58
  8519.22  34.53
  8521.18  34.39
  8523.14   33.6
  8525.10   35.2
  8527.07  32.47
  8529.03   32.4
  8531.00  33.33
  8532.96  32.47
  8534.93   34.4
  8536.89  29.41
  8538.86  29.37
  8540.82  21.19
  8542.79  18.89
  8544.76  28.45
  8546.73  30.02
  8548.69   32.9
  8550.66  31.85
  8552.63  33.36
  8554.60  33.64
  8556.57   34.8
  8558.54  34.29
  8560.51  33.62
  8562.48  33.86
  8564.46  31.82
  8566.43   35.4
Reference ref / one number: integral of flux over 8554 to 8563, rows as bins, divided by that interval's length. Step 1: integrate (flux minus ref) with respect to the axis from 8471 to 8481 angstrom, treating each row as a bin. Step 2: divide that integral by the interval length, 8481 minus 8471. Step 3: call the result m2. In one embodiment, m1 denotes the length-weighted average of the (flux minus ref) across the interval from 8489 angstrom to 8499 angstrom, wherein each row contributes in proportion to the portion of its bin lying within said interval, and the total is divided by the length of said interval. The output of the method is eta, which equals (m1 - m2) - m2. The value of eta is -2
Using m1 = -2.6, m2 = -0.5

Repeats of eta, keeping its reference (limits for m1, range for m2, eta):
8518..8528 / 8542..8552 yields 11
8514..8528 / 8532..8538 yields 4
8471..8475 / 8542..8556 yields 8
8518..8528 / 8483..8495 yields -1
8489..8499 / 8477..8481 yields -2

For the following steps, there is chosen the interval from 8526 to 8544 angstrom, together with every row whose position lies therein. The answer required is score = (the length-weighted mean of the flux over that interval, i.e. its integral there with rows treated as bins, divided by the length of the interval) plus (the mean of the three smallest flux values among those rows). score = 52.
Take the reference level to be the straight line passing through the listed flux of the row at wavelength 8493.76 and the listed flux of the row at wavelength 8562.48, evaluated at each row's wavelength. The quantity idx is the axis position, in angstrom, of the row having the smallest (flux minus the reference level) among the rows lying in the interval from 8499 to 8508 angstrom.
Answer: 8499.62 angstrom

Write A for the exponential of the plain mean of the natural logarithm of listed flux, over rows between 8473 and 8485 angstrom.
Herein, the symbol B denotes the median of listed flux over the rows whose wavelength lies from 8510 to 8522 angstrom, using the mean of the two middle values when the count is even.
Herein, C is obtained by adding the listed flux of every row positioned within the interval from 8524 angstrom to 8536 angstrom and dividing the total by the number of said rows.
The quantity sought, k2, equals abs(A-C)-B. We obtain -33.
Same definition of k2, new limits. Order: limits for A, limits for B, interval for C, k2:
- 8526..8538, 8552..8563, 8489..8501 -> -33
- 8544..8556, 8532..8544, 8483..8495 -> -27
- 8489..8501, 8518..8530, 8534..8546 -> -30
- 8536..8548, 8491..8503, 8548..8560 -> -24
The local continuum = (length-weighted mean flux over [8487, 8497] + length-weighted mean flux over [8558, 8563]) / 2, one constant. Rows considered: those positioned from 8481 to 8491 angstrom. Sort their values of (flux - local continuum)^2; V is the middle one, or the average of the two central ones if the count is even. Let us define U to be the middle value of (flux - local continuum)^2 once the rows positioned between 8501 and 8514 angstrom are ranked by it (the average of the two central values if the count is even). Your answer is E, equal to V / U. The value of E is 0.9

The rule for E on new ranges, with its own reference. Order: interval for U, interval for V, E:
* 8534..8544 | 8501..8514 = 0.0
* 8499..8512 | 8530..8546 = 18.5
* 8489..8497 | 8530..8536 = 1.5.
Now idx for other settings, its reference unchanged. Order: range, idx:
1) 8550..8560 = 8550.66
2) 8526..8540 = 8538.86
